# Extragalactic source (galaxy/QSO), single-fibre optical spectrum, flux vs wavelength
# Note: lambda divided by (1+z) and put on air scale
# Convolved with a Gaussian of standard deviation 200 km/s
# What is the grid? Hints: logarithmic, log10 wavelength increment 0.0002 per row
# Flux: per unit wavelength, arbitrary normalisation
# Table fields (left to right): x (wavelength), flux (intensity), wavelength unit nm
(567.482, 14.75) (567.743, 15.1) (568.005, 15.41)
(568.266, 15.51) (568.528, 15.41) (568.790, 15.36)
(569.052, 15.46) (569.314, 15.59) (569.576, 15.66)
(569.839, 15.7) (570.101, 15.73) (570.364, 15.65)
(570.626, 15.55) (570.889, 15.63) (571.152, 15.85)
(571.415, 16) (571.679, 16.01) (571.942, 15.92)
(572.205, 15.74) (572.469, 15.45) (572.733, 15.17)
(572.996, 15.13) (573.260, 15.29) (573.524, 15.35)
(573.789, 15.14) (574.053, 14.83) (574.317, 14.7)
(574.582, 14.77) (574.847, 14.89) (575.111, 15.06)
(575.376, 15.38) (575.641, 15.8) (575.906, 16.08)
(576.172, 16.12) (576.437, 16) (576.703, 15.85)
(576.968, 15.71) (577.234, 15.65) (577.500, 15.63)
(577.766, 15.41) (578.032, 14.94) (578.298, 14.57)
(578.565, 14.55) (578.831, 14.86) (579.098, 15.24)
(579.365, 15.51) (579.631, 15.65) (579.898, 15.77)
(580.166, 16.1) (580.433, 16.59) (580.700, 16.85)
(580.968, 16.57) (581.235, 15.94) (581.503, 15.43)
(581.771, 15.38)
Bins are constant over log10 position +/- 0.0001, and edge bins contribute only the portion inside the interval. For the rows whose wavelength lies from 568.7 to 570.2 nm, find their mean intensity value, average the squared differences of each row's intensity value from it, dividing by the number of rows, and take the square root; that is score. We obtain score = 0.13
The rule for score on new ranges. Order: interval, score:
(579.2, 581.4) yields 0.46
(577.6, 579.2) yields 0.32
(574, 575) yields 0.07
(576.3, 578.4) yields 0.45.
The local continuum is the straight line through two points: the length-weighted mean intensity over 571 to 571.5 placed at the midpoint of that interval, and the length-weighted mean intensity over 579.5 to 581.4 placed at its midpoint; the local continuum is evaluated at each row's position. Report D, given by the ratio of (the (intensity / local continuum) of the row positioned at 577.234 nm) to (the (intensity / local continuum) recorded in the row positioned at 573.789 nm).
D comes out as 1.03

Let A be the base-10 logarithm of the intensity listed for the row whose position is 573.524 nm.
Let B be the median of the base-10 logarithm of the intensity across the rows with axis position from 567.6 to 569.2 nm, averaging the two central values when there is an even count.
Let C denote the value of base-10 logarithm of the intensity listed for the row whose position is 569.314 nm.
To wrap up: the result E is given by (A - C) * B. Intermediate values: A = 1.19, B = 1.19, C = 1.19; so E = -0.01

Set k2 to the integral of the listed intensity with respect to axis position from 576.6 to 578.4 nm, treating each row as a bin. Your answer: 27.7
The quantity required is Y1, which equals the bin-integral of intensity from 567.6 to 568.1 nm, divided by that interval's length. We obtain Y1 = 15.2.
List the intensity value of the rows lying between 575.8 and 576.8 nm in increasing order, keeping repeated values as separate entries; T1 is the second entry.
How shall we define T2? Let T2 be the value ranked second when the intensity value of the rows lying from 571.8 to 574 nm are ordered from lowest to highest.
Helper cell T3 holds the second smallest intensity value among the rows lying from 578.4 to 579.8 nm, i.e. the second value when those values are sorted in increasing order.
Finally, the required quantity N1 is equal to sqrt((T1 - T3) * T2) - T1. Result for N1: -11.8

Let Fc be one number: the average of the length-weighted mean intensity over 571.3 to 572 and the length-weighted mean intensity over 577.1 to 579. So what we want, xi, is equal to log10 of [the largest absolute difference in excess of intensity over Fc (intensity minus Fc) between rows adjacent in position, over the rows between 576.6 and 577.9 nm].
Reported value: -0.66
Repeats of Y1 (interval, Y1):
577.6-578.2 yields 15.2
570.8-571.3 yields 15.8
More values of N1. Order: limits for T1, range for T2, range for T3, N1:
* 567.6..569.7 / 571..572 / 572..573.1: -13.6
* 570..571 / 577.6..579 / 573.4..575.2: -12.1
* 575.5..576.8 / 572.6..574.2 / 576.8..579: -11.4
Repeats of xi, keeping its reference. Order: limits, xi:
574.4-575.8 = -0.38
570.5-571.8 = -0.66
